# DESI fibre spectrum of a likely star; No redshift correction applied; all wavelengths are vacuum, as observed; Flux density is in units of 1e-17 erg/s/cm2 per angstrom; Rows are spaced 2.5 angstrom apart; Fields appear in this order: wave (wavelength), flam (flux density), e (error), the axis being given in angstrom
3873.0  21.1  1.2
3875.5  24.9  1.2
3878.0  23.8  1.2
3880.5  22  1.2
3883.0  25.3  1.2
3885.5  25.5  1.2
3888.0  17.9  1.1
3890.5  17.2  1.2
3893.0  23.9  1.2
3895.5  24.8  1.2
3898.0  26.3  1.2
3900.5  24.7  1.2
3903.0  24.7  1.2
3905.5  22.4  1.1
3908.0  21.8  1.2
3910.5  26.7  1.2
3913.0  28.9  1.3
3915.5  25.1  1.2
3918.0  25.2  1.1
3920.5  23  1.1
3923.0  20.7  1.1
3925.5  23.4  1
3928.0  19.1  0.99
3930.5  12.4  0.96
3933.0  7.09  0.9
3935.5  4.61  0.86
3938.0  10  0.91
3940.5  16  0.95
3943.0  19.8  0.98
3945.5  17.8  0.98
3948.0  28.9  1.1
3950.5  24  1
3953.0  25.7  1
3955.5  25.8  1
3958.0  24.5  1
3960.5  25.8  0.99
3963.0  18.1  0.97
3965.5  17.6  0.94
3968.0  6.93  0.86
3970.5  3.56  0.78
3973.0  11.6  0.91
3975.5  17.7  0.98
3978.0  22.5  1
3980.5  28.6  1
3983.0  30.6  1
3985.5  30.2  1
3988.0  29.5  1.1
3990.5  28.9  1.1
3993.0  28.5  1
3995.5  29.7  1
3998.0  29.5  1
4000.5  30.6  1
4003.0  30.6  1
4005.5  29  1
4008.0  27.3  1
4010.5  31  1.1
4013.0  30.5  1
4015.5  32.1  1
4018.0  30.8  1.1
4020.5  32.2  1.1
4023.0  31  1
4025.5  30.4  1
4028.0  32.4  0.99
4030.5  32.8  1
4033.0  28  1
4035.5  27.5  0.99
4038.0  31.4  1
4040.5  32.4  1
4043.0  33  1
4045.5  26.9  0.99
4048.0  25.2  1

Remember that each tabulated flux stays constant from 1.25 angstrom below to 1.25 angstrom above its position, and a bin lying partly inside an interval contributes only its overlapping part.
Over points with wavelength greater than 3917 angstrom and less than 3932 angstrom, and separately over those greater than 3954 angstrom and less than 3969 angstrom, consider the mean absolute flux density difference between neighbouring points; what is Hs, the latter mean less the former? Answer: 0.7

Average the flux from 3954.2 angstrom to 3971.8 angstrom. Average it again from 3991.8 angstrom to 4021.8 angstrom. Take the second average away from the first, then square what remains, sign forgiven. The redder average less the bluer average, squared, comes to 161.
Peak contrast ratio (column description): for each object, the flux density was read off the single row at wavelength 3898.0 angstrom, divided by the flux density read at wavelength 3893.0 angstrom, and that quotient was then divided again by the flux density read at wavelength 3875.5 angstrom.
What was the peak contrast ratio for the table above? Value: 0.044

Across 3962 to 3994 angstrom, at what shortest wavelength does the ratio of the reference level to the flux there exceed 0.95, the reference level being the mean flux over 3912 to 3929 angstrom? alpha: 3963.0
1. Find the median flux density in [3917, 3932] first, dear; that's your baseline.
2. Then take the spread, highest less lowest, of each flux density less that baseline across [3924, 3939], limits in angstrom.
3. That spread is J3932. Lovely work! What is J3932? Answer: 19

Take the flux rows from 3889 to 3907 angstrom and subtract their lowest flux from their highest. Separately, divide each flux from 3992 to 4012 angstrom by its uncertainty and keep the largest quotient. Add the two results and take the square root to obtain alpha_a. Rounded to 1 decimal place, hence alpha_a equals 6.3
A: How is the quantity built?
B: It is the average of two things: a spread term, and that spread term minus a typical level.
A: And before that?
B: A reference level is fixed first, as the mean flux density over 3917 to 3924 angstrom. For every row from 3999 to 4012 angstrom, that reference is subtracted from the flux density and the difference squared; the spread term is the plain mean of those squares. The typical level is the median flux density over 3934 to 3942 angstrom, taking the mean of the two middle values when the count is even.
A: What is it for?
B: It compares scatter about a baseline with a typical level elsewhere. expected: 42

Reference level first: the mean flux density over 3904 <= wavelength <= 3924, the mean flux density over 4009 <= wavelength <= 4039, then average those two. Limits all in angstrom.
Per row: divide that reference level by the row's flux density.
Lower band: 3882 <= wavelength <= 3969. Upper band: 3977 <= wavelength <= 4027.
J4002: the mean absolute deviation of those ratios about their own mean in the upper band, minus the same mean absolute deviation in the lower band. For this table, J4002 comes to -0.58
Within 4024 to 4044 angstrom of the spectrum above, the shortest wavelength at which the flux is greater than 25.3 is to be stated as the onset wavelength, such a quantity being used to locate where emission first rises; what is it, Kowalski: 4025.5 angstrom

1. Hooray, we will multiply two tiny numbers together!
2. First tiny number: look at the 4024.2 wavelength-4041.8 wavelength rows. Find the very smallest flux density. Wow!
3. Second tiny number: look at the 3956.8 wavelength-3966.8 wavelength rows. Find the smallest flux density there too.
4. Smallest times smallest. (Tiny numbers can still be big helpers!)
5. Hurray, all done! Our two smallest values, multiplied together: 484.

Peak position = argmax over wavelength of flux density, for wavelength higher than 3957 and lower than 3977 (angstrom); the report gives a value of 3960.5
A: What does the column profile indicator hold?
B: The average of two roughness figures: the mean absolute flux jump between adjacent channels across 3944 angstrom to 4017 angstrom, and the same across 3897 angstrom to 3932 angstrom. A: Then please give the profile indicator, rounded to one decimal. 2.8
